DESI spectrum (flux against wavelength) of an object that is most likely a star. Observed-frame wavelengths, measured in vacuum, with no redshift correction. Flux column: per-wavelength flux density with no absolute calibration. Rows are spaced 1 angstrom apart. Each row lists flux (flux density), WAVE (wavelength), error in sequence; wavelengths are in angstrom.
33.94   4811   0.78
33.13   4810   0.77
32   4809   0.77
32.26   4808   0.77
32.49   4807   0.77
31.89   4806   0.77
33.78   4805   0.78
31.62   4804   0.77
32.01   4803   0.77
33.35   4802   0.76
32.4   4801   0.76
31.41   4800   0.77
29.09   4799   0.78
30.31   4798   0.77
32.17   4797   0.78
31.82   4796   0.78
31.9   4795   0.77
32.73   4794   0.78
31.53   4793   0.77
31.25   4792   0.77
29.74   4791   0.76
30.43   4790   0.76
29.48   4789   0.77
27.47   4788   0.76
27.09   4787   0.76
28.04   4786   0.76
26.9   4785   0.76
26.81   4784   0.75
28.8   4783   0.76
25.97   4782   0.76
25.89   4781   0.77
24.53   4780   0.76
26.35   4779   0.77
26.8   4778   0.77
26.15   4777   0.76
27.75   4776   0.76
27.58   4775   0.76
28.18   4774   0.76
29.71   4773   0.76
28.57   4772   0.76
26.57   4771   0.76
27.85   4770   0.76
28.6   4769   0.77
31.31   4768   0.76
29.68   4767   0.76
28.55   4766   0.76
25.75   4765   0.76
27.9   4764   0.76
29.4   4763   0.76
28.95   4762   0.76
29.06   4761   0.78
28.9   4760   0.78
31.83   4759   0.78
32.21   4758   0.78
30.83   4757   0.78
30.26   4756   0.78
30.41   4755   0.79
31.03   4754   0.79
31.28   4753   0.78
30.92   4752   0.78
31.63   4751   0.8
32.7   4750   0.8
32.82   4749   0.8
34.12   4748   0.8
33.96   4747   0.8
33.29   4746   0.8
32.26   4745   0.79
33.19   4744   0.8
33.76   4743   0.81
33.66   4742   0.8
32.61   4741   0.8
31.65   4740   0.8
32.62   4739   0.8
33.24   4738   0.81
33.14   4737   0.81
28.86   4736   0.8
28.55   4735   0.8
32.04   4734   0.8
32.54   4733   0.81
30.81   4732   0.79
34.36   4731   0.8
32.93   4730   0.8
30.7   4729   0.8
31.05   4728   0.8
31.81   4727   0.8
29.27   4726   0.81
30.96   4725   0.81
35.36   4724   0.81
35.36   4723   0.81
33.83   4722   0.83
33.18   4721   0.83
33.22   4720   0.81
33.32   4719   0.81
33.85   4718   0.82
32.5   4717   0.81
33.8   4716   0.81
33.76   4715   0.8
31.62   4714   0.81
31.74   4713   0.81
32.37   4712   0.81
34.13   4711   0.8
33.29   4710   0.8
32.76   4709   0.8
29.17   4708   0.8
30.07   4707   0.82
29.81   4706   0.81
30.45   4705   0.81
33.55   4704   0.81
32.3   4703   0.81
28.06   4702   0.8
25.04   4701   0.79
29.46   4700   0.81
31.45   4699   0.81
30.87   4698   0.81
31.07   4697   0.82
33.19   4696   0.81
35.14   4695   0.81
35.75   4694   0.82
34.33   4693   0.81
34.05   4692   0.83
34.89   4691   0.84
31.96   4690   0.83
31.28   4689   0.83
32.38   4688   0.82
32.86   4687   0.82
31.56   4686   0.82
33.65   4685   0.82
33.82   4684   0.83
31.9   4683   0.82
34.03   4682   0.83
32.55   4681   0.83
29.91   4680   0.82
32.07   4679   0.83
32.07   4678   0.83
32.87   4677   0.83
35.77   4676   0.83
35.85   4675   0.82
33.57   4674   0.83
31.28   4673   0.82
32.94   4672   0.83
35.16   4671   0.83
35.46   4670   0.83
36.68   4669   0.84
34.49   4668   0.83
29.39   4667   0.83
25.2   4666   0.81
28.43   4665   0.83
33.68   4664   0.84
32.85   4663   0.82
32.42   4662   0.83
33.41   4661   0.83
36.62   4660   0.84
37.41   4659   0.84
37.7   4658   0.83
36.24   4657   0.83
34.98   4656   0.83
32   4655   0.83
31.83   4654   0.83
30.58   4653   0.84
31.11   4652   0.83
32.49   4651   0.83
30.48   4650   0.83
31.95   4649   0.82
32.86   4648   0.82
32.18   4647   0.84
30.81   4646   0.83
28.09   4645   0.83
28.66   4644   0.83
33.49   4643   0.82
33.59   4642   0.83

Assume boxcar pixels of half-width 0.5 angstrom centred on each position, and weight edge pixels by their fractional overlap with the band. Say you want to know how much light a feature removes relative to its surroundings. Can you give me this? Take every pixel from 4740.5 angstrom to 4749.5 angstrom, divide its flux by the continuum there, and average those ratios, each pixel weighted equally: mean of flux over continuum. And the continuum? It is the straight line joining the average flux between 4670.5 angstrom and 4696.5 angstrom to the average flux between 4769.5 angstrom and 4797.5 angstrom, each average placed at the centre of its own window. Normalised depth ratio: 1.10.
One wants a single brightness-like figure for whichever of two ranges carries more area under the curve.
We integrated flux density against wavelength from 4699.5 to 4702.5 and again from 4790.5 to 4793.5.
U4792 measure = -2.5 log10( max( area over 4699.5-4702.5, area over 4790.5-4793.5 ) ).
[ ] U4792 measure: -4.92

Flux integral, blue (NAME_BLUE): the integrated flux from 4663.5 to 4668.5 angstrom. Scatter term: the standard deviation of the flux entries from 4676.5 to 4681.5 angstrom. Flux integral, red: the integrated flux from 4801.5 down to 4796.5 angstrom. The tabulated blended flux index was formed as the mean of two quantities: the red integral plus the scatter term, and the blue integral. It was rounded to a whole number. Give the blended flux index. 154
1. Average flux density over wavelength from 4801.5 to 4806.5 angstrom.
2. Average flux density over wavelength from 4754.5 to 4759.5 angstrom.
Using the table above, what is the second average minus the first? -1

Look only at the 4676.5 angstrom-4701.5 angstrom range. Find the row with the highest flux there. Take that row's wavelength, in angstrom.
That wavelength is 4694 angstrom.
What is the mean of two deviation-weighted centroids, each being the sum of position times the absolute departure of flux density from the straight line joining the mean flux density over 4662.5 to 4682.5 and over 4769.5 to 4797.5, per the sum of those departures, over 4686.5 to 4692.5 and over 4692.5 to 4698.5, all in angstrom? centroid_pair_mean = 4692.6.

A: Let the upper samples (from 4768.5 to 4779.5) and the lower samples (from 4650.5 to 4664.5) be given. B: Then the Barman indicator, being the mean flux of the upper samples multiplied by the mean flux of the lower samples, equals 935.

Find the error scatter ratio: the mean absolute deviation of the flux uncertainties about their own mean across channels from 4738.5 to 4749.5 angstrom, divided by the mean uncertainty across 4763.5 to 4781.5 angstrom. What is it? 0.0024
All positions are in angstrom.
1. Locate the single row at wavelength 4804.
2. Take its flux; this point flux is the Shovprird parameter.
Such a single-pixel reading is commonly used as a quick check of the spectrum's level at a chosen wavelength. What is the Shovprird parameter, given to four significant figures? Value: 31.62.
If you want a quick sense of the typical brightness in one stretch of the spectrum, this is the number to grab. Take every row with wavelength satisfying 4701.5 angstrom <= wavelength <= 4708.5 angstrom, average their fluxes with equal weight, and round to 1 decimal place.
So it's 30.5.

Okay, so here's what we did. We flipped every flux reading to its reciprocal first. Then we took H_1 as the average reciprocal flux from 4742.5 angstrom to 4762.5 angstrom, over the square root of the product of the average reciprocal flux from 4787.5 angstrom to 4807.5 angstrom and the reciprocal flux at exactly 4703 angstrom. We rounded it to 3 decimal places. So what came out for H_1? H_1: 1.006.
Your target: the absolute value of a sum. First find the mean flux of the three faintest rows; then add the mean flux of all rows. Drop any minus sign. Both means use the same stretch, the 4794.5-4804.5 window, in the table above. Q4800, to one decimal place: 61.9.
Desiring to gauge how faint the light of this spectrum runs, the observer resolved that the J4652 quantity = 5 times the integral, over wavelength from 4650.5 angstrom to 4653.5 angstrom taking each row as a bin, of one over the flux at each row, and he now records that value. 0.48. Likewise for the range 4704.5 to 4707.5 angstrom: 0.50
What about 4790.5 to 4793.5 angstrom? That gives 0.49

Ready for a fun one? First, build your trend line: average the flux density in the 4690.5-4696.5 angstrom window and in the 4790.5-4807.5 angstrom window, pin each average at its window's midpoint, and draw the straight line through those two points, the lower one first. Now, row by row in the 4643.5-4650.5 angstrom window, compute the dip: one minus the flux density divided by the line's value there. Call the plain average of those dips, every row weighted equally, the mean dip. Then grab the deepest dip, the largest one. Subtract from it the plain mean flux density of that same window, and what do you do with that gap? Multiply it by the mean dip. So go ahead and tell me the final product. -4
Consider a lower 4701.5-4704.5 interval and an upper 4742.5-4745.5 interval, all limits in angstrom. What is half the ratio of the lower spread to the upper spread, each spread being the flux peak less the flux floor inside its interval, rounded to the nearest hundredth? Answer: 1.83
